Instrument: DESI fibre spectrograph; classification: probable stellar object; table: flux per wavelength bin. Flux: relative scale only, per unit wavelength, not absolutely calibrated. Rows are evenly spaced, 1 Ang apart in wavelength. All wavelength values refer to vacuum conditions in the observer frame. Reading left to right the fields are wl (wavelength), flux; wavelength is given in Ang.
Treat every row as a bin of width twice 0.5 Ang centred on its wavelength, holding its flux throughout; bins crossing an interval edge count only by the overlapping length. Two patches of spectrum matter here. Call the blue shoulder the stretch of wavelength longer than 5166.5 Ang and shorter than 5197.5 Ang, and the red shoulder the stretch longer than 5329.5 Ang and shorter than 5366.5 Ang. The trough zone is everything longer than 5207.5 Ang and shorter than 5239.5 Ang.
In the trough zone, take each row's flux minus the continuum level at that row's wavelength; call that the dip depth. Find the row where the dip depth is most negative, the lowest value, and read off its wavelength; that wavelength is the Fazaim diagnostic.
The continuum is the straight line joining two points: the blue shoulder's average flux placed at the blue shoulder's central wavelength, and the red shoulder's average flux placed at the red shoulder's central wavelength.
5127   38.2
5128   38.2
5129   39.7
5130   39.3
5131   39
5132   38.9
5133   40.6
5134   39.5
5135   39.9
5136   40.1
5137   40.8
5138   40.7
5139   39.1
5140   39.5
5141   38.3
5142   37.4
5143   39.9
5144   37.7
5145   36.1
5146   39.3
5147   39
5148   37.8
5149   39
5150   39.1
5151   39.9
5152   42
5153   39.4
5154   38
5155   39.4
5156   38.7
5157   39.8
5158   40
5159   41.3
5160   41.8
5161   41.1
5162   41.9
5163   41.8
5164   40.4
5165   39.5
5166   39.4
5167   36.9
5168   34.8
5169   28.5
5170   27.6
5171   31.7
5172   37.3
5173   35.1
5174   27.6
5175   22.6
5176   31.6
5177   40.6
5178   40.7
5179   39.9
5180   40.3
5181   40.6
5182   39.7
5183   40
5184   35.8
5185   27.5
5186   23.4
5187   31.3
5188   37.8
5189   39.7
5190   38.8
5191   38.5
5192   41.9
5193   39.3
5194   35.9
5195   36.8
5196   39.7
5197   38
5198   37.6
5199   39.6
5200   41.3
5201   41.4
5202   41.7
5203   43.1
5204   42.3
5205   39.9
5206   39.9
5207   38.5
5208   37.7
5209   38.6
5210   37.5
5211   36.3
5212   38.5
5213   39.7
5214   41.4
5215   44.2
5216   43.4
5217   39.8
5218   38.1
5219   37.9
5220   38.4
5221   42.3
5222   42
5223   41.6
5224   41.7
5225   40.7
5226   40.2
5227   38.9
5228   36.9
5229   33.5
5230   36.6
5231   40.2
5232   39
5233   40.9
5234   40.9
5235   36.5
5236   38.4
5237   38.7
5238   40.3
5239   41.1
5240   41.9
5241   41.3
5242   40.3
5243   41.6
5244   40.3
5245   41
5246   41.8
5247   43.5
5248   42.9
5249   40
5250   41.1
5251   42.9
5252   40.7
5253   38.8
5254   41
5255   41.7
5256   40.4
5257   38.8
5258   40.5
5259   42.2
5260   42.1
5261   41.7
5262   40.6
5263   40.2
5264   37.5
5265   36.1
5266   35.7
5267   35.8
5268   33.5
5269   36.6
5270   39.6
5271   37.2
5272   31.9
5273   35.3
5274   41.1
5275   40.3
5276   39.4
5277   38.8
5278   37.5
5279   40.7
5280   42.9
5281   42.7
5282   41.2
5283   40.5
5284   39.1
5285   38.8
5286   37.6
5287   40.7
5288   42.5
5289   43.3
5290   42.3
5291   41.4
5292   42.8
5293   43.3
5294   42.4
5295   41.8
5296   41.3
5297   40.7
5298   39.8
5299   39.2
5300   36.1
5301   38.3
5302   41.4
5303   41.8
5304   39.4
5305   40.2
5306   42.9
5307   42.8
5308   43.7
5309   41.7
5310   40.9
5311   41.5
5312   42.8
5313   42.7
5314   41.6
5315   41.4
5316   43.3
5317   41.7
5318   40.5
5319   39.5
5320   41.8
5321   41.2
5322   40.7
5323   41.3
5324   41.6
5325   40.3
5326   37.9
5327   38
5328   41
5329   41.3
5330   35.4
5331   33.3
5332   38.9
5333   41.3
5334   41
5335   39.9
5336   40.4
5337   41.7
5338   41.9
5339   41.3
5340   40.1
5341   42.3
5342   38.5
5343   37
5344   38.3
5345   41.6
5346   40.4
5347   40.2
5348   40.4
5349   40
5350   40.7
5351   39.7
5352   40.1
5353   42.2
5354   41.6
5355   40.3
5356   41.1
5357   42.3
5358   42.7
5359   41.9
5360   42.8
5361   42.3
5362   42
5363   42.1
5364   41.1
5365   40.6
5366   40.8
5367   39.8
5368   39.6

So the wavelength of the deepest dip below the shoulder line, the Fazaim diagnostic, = 5229 Ang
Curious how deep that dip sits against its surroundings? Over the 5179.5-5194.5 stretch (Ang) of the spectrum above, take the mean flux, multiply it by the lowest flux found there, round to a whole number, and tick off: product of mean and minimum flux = 859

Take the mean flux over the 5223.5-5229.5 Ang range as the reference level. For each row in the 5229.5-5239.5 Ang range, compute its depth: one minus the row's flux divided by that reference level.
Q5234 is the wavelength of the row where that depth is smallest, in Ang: 5239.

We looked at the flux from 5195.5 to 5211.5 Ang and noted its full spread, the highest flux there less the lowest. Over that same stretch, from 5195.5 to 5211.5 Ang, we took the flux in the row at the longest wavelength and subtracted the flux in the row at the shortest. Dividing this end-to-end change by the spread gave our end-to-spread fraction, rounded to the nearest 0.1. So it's -0.5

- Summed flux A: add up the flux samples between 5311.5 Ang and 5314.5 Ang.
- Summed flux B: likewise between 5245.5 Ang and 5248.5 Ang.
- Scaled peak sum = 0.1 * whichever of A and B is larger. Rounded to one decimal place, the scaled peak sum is 12.8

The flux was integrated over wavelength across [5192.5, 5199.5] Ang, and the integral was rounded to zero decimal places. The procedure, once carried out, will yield 267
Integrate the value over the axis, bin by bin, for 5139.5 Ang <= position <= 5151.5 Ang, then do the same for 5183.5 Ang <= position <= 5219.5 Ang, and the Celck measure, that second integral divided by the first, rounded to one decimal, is 3.0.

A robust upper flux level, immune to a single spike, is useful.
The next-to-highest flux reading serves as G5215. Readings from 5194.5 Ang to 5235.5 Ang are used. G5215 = 43.4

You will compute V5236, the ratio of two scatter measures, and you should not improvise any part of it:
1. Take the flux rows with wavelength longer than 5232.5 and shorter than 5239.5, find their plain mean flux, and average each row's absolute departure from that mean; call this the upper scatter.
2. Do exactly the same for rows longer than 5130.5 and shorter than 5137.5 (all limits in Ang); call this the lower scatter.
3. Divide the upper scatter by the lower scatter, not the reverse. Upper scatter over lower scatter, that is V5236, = 2.4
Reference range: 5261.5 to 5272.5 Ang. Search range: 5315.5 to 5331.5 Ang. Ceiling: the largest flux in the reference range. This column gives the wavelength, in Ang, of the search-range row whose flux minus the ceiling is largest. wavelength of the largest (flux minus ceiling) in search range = 5316 Ang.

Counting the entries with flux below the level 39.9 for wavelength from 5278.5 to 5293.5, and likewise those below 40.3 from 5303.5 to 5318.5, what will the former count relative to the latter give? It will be 1.5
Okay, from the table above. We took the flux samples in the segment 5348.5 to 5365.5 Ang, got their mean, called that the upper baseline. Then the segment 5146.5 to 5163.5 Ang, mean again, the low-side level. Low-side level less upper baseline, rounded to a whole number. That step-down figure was -1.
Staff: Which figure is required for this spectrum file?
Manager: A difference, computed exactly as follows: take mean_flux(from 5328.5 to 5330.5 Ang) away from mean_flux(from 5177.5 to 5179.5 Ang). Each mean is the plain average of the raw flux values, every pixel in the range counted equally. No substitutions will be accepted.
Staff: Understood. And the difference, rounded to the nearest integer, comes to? 2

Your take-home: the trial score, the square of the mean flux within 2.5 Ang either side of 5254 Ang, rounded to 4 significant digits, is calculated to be 1642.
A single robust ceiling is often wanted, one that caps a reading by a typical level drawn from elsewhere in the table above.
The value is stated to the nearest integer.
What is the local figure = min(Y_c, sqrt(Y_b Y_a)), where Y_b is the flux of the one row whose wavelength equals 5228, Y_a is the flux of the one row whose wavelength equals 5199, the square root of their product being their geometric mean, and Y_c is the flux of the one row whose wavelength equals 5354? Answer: 38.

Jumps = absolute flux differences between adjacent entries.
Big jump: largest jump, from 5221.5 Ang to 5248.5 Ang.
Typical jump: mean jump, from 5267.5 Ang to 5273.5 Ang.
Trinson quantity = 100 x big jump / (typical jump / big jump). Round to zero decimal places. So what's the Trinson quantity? 563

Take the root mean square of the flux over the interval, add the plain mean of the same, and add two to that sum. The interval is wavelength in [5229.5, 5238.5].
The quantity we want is 80.1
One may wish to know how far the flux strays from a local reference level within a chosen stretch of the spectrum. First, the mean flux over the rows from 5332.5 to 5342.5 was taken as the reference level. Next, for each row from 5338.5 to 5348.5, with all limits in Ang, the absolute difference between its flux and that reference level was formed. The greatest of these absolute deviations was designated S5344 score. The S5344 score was 3.8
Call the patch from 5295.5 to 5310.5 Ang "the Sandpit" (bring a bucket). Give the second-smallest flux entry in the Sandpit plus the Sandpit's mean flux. 79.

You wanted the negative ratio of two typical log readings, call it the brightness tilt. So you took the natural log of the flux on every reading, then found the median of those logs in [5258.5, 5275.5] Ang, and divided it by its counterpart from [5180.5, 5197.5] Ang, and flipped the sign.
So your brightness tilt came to -0.99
